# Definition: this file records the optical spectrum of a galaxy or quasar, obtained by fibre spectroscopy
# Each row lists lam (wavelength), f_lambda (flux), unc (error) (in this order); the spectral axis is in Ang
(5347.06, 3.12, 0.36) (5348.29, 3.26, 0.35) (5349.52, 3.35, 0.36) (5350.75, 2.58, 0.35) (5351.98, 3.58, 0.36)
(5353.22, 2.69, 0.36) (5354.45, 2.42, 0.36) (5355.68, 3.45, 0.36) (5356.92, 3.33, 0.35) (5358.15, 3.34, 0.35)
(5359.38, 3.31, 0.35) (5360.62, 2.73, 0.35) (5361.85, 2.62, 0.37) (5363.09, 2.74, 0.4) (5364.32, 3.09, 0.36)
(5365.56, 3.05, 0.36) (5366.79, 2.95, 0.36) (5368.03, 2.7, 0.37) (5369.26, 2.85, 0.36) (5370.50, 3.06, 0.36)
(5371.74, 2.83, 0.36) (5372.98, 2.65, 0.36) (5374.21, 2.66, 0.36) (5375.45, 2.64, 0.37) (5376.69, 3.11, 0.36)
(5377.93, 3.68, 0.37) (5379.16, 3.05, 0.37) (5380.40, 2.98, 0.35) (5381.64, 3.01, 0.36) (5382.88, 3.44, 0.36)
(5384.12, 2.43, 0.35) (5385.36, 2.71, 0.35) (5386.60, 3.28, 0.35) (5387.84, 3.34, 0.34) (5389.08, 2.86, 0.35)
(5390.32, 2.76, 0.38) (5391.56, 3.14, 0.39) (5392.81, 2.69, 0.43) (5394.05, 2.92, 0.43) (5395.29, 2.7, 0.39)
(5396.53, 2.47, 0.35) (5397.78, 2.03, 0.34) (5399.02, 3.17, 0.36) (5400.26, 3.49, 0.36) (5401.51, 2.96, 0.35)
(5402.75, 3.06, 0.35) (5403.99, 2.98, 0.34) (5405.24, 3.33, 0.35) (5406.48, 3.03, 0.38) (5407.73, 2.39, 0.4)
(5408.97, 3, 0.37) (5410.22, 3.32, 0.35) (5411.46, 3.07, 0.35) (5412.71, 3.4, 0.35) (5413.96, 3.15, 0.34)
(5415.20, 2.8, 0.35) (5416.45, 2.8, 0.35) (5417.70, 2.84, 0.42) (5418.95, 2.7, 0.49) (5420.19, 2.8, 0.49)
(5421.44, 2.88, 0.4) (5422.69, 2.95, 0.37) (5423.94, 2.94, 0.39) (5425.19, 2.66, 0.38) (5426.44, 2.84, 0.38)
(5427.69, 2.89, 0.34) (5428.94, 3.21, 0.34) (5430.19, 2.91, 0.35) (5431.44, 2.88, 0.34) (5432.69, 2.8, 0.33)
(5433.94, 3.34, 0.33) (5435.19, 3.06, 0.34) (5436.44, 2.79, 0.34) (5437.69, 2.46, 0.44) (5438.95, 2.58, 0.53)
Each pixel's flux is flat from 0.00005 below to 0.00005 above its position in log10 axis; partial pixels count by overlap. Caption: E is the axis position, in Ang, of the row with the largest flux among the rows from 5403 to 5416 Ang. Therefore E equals 5412.71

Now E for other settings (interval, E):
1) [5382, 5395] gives 5382.88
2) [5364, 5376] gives 5364.32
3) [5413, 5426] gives 5413.96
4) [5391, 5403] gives 5400.26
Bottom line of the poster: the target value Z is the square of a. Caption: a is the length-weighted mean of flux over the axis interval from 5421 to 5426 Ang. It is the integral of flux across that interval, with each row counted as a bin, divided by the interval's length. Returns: 8.1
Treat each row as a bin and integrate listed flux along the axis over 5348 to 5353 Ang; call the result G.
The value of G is 16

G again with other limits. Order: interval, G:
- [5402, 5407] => 16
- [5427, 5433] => 18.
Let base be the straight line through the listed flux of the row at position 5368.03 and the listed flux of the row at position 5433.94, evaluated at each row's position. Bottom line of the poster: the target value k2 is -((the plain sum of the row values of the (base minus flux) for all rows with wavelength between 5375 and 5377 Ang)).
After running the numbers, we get 0.19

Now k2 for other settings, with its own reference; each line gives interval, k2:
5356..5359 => 1.47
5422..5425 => -0.58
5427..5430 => -0.47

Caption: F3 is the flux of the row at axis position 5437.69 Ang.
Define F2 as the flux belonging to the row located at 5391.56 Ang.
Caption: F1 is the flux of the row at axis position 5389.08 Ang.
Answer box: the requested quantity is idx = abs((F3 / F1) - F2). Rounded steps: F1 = 2.86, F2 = 3.14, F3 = 2.46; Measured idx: 2.28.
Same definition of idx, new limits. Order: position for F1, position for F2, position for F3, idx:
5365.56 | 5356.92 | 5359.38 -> 2.24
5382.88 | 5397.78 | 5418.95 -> 1.25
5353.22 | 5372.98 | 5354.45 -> 1.75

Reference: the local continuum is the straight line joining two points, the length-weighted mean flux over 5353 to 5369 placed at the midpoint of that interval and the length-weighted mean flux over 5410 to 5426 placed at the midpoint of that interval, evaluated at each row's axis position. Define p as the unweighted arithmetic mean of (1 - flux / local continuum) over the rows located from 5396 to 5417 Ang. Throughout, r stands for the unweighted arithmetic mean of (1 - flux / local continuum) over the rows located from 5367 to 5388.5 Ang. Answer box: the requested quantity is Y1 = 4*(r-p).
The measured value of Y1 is 0.02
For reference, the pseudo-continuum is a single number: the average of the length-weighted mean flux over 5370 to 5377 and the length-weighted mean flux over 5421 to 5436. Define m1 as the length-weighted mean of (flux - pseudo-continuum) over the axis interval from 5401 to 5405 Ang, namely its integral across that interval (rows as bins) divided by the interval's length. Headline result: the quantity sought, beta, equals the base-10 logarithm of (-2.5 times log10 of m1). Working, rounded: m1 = 0.16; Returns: 0.30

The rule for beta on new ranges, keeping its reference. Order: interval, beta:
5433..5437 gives 0.28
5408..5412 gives 0.26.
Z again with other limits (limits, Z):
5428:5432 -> 9.0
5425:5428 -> 7.9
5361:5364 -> 7.4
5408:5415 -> 9.8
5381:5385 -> 8.7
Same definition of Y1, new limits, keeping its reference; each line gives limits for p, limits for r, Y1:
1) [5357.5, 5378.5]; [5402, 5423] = -0.07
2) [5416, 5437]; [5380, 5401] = 0.01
